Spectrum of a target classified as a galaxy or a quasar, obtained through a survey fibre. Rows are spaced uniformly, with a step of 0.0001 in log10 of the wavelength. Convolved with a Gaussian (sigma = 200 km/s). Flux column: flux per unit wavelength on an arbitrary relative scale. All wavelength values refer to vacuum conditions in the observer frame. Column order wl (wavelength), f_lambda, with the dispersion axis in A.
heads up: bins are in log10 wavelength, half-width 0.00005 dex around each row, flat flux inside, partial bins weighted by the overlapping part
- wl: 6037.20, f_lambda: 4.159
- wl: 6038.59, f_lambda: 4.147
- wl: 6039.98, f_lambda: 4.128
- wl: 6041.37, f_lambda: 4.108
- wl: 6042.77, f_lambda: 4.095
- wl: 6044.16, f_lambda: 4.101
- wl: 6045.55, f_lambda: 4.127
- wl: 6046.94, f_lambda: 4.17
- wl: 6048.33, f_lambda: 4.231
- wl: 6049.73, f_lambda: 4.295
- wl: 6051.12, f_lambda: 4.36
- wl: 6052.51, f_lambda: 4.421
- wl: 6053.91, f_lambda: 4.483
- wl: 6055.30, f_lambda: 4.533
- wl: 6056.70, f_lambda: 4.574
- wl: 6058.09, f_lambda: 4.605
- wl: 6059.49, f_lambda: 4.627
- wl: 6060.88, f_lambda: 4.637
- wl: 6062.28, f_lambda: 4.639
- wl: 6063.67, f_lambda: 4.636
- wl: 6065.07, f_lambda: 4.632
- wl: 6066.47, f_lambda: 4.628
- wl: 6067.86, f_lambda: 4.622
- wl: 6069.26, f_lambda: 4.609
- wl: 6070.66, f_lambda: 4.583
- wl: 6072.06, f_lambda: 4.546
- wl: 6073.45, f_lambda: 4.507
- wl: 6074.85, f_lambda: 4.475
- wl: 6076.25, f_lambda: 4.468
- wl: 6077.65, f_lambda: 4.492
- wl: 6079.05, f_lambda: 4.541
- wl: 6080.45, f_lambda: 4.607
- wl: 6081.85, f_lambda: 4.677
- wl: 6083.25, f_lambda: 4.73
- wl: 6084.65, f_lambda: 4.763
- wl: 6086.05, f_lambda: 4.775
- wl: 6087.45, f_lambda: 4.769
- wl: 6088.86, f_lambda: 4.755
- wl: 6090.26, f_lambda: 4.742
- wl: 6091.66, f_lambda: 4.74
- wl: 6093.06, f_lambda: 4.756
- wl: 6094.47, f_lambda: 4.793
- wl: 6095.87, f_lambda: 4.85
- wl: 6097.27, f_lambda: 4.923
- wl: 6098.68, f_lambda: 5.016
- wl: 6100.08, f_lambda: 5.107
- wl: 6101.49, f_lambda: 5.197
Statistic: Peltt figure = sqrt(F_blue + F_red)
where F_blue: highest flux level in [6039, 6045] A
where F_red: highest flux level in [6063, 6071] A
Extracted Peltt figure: 2.96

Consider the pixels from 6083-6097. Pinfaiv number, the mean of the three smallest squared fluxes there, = 22.4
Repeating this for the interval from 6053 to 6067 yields 20.5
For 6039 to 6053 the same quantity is 16.8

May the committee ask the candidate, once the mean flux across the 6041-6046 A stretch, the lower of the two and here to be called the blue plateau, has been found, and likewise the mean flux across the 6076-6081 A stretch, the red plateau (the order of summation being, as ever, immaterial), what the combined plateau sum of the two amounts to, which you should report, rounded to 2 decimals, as 8.63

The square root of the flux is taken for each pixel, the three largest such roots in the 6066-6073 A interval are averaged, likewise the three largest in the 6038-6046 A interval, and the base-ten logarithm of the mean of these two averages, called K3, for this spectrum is 0.320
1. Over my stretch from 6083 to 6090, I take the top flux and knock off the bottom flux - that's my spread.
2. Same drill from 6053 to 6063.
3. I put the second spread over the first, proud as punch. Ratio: 3.5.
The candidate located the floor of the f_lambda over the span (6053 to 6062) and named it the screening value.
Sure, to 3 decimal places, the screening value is 4.483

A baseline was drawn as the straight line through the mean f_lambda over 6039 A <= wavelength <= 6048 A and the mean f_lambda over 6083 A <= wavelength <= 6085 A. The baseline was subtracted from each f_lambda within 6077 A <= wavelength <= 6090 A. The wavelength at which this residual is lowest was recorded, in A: 6077.65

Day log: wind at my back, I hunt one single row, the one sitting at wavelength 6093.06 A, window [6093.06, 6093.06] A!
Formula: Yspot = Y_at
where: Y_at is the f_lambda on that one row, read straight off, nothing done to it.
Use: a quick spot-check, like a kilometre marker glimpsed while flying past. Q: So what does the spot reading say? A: 4.756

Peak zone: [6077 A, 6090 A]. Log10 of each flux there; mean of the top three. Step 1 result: 0.678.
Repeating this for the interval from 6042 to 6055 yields 0.646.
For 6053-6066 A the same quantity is 0.666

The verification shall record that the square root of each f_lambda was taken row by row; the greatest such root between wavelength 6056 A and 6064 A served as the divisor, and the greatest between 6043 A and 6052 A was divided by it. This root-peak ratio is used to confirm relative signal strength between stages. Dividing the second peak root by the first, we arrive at 0.969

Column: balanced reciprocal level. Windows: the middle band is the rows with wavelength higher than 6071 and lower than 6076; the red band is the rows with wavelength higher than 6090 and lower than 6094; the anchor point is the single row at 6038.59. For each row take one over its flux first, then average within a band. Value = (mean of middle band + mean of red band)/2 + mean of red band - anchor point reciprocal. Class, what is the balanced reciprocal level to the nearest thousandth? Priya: 0.186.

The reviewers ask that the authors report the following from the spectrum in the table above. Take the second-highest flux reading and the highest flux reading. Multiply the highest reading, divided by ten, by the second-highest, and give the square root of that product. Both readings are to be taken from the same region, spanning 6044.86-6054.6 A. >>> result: 1.41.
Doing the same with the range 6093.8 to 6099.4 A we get 1.57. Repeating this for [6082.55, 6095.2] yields 1.51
